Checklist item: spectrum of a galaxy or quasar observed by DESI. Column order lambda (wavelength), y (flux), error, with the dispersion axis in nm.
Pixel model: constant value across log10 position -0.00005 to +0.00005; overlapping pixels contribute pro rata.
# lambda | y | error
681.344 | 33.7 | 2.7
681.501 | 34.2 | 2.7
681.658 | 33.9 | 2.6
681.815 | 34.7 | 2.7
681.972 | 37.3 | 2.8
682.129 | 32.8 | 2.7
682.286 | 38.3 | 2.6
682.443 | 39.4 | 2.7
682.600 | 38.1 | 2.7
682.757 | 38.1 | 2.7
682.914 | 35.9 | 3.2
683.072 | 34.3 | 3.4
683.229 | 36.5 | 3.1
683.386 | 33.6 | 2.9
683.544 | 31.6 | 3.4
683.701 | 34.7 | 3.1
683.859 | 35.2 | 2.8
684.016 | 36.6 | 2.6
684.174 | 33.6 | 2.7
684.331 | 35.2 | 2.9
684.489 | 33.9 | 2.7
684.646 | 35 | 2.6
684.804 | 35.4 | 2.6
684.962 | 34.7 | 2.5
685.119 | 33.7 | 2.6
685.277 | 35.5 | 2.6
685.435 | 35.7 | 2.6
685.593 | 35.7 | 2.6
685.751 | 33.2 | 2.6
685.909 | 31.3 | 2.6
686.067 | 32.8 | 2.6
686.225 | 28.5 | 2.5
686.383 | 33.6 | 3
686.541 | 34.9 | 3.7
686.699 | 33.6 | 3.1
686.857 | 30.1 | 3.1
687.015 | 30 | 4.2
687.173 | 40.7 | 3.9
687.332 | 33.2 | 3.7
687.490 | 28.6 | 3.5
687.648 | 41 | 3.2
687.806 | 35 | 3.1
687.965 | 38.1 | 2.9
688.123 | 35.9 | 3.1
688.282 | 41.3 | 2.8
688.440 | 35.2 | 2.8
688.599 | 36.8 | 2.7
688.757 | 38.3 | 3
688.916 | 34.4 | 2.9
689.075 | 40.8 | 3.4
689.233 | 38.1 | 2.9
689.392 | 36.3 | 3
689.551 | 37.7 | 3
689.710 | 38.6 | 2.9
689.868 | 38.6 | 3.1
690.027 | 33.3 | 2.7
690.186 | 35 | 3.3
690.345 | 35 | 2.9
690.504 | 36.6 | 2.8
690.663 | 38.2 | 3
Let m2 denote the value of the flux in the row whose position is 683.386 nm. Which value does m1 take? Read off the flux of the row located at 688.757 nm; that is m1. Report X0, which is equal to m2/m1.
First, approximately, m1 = 38.3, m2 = 33.6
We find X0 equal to 0.88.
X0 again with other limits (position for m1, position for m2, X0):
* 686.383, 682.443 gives 1.17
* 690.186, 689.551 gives 1.08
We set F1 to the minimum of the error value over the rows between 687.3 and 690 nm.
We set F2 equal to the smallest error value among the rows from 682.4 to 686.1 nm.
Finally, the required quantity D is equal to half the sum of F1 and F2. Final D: 2.600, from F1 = 2.70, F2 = 2.50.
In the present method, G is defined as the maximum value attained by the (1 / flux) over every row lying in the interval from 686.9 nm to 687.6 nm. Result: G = 0.0350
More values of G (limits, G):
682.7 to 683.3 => 0.0292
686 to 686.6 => 0.0351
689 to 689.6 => 0.0275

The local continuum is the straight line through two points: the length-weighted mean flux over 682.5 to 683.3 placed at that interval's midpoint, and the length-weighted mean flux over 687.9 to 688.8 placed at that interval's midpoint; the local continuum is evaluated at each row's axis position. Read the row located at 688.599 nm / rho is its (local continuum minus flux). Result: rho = 1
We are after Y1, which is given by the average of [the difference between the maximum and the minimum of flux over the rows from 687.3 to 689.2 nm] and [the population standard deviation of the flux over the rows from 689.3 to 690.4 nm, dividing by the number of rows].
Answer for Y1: 7.3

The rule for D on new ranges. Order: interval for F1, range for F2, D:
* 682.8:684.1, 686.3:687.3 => 2.800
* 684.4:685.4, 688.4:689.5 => 2.600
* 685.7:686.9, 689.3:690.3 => 2.600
